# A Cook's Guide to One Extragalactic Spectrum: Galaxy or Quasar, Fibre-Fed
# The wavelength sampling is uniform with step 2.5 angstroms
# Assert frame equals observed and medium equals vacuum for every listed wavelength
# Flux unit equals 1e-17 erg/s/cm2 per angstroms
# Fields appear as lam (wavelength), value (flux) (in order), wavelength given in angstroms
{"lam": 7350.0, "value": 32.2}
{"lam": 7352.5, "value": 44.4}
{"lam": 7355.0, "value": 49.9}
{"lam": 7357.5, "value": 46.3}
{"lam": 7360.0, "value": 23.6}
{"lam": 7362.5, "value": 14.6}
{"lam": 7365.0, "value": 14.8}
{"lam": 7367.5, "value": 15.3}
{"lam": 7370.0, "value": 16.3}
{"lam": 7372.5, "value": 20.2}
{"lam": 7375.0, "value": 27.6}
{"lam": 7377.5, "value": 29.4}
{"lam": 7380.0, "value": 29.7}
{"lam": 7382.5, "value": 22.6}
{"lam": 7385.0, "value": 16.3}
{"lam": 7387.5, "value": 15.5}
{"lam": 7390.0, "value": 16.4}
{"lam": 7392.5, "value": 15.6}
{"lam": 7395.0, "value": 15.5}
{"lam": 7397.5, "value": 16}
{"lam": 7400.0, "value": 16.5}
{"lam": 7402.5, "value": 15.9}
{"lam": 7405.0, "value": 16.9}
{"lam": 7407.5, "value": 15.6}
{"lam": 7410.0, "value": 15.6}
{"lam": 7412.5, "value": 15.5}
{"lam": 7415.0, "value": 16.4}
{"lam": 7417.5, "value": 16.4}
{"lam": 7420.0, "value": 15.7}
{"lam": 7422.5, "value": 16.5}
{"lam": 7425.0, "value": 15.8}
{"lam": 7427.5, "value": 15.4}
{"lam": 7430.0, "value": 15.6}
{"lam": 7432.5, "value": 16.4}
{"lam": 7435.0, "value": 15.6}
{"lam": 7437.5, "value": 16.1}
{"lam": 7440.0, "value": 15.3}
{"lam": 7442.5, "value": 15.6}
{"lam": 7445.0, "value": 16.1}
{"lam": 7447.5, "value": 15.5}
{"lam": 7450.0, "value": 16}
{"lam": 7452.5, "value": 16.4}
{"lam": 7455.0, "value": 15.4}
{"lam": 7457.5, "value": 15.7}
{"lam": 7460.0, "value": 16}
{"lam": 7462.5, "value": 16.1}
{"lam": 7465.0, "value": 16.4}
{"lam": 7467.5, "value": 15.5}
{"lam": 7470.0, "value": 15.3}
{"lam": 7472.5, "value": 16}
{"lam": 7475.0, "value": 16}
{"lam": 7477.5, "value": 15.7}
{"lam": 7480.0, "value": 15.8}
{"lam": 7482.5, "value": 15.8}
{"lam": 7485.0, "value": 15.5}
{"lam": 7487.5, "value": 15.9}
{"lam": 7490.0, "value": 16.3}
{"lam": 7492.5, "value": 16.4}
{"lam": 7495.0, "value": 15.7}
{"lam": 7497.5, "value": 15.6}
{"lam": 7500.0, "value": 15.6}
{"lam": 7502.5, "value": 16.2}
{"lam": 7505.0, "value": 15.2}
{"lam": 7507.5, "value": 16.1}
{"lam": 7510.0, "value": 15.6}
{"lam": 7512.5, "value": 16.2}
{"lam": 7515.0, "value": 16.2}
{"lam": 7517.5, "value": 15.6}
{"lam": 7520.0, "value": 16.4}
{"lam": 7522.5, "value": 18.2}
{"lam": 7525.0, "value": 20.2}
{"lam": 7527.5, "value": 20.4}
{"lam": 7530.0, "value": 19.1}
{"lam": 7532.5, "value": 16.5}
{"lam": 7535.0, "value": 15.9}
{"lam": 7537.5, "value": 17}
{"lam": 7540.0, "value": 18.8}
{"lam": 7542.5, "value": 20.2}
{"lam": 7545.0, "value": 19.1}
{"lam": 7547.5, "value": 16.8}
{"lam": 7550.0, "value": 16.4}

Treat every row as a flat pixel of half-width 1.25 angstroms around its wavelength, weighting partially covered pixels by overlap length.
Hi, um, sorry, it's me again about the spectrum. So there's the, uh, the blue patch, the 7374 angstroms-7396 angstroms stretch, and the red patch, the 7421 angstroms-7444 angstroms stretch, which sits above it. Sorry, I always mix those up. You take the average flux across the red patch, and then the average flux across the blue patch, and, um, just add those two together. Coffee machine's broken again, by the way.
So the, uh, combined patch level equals 37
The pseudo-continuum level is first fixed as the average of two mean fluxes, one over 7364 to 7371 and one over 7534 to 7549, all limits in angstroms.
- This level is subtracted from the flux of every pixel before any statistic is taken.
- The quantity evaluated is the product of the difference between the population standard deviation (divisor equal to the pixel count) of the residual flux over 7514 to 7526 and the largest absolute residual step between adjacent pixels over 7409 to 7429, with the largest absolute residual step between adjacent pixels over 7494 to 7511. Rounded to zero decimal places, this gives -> 1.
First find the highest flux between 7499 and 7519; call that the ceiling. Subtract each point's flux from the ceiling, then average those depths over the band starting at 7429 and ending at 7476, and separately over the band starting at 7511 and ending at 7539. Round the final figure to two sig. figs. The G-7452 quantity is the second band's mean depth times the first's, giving -0.44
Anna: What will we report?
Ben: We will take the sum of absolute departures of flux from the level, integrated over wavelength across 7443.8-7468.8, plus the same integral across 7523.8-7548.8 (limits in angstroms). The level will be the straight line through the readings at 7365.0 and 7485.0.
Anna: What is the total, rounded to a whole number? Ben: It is 79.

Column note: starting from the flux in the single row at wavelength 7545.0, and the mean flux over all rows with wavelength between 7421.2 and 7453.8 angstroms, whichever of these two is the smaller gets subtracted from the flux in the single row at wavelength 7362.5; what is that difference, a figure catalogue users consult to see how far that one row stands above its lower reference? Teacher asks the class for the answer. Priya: -1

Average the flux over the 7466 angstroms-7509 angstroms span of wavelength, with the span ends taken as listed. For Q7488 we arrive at 15.8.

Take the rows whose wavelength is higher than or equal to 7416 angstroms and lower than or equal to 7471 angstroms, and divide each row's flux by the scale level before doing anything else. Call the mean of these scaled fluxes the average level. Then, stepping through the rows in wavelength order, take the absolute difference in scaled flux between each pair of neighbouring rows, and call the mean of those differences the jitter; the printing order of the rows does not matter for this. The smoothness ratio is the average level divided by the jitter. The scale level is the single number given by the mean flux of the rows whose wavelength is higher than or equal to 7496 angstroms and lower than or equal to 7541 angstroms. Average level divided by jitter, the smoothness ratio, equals 30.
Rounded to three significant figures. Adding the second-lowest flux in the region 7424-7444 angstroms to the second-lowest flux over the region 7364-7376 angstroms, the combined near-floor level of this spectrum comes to 30.7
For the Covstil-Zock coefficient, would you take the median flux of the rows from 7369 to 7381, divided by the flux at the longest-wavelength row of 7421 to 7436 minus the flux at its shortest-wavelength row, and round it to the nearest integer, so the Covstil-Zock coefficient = -31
